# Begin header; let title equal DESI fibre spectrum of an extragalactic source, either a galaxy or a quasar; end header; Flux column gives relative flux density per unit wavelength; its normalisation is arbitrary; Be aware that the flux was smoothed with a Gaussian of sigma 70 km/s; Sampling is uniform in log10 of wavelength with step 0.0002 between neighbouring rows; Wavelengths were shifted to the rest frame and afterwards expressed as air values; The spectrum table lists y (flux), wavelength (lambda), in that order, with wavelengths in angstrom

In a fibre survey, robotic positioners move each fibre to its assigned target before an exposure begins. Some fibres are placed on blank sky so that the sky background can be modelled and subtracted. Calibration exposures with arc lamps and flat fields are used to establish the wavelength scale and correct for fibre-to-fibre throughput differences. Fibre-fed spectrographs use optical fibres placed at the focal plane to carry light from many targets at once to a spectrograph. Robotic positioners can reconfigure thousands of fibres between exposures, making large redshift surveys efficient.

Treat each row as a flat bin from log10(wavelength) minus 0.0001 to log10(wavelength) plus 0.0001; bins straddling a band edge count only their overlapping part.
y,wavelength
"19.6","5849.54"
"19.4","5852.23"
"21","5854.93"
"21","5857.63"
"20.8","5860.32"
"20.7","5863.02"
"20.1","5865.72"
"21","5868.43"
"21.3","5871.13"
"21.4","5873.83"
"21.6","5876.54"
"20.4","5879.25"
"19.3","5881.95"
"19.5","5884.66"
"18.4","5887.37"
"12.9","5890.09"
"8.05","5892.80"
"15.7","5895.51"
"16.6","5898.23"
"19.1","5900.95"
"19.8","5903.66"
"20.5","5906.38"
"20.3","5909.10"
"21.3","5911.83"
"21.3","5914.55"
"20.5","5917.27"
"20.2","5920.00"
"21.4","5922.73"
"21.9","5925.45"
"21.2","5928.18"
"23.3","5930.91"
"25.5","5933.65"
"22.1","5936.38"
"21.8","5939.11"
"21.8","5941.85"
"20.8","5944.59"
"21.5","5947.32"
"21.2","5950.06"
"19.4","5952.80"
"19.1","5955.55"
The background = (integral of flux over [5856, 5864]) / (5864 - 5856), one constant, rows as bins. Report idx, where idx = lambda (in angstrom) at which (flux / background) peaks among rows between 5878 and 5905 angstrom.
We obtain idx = 5879.25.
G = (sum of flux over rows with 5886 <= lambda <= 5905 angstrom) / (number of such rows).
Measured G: 15.8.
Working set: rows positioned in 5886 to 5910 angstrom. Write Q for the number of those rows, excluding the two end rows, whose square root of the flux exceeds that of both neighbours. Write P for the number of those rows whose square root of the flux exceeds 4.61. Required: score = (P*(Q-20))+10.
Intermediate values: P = 0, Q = 1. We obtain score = 10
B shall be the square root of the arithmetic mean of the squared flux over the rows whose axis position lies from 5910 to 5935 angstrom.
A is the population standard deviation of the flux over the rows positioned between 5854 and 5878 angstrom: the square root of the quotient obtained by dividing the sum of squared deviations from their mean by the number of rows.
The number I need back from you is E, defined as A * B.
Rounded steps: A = 0.4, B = 21.9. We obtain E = 9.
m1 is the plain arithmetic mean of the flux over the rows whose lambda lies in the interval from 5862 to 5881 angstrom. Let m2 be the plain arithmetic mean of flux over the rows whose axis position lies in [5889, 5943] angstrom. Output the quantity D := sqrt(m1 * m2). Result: 20.3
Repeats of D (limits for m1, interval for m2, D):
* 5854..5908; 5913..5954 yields 20.2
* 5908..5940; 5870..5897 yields 19.7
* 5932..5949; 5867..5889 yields 21.3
